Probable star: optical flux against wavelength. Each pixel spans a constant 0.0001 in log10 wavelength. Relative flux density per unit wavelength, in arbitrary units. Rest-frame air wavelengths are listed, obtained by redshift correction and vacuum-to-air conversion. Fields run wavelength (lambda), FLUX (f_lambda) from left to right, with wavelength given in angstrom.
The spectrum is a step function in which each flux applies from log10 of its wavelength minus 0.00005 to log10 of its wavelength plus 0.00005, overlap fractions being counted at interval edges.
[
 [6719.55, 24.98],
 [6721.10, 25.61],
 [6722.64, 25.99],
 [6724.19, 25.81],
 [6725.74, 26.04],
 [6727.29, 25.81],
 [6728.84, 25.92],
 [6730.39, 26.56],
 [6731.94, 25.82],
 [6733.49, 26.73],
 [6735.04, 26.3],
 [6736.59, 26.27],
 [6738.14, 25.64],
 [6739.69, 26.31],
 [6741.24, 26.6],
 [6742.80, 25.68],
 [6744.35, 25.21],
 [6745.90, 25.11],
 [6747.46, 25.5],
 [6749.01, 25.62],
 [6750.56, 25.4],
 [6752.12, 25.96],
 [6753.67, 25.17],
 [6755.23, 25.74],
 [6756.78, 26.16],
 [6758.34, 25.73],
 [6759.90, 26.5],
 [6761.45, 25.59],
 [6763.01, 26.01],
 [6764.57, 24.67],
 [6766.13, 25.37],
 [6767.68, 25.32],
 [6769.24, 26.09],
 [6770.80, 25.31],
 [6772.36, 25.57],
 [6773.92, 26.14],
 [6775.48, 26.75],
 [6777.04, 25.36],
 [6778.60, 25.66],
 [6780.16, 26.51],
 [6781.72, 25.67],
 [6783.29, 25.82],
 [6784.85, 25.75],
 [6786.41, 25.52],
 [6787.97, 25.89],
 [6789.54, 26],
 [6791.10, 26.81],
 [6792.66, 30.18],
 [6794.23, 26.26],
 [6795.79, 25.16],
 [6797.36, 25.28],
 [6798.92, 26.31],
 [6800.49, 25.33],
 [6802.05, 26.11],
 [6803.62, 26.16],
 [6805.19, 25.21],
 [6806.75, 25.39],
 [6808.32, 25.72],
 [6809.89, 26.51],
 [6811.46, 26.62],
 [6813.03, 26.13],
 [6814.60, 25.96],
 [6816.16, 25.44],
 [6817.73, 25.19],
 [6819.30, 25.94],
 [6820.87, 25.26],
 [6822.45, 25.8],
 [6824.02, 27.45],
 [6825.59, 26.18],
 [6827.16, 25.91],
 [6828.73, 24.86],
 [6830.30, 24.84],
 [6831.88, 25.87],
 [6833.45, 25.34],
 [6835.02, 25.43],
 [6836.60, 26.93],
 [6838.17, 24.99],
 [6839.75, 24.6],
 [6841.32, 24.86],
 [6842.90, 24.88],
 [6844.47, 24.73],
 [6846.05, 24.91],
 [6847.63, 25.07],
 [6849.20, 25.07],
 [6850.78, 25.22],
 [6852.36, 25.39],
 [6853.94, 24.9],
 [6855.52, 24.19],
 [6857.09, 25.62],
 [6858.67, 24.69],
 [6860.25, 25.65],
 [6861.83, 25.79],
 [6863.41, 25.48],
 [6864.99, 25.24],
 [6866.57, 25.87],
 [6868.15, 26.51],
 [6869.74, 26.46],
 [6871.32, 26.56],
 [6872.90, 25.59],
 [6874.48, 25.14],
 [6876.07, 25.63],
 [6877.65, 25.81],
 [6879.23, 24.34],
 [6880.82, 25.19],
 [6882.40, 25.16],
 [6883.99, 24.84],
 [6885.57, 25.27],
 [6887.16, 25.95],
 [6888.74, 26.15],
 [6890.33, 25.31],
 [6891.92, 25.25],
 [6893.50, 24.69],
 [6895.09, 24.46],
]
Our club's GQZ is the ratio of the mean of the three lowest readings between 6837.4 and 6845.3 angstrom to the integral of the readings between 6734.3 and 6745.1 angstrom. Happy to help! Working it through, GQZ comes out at 0.09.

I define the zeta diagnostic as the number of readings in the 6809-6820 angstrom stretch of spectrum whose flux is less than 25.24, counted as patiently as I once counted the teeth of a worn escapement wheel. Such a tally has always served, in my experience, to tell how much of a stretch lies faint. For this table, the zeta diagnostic 1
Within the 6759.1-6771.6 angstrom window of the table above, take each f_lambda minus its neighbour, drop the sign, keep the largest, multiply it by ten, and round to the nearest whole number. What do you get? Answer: 13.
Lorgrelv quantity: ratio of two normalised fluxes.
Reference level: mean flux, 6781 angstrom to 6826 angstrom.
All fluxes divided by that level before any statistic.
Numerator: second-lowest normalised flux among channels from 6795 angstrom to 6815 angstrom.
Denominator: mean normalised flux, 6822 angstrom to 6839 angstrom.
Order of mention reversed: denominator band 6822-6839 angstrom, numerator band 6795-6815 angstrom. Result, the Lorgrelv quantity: 0.978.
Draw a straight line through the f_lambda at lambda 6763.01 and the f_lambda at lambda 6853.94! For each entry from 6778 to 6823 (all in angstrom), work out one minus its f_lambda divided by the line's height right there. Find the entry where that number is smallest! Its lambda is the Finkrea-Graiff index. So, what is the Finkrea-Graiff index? 6792.66 angstrom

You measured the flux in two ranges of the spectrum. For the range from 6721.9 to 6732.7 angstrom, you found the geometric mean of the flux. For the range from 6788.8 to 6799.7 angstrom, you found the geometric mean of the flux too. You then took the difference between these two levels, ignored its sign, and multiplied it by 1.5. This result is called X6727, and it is 0.80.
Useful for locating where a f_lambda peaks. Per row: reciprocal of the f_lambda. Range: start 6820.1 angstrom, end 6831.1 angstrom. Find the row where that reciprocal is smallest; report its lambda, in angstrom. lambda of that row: 6824.02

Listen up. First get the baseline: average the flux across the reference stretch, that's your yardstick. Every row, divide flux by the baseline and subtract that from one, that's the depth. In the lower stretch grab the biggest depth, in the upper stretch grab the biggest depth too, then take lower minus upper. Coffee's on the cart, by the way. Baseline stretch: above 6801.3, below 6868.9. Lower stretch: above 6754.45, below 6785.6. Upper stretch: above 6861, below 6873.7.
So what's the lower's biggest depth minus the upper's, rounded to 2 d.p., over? 0.02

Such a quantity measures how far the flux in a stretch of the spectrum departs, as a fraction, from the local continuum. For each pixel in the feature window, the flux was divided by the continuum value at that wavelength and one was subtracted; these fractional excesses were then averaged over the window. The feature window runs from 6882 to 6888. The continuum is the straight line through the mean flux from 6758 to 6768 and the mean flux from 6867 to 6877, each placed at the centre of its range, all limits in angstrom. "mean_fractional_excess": -0.03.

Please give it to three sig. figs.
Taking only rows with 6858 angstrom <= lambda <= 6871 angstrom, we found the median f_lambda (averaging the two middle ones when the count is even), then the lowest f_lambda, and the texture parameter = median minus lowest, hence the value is 1.03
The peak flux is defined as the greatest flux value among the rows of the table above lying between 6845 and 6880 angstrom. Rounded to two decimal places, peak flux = 26.56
